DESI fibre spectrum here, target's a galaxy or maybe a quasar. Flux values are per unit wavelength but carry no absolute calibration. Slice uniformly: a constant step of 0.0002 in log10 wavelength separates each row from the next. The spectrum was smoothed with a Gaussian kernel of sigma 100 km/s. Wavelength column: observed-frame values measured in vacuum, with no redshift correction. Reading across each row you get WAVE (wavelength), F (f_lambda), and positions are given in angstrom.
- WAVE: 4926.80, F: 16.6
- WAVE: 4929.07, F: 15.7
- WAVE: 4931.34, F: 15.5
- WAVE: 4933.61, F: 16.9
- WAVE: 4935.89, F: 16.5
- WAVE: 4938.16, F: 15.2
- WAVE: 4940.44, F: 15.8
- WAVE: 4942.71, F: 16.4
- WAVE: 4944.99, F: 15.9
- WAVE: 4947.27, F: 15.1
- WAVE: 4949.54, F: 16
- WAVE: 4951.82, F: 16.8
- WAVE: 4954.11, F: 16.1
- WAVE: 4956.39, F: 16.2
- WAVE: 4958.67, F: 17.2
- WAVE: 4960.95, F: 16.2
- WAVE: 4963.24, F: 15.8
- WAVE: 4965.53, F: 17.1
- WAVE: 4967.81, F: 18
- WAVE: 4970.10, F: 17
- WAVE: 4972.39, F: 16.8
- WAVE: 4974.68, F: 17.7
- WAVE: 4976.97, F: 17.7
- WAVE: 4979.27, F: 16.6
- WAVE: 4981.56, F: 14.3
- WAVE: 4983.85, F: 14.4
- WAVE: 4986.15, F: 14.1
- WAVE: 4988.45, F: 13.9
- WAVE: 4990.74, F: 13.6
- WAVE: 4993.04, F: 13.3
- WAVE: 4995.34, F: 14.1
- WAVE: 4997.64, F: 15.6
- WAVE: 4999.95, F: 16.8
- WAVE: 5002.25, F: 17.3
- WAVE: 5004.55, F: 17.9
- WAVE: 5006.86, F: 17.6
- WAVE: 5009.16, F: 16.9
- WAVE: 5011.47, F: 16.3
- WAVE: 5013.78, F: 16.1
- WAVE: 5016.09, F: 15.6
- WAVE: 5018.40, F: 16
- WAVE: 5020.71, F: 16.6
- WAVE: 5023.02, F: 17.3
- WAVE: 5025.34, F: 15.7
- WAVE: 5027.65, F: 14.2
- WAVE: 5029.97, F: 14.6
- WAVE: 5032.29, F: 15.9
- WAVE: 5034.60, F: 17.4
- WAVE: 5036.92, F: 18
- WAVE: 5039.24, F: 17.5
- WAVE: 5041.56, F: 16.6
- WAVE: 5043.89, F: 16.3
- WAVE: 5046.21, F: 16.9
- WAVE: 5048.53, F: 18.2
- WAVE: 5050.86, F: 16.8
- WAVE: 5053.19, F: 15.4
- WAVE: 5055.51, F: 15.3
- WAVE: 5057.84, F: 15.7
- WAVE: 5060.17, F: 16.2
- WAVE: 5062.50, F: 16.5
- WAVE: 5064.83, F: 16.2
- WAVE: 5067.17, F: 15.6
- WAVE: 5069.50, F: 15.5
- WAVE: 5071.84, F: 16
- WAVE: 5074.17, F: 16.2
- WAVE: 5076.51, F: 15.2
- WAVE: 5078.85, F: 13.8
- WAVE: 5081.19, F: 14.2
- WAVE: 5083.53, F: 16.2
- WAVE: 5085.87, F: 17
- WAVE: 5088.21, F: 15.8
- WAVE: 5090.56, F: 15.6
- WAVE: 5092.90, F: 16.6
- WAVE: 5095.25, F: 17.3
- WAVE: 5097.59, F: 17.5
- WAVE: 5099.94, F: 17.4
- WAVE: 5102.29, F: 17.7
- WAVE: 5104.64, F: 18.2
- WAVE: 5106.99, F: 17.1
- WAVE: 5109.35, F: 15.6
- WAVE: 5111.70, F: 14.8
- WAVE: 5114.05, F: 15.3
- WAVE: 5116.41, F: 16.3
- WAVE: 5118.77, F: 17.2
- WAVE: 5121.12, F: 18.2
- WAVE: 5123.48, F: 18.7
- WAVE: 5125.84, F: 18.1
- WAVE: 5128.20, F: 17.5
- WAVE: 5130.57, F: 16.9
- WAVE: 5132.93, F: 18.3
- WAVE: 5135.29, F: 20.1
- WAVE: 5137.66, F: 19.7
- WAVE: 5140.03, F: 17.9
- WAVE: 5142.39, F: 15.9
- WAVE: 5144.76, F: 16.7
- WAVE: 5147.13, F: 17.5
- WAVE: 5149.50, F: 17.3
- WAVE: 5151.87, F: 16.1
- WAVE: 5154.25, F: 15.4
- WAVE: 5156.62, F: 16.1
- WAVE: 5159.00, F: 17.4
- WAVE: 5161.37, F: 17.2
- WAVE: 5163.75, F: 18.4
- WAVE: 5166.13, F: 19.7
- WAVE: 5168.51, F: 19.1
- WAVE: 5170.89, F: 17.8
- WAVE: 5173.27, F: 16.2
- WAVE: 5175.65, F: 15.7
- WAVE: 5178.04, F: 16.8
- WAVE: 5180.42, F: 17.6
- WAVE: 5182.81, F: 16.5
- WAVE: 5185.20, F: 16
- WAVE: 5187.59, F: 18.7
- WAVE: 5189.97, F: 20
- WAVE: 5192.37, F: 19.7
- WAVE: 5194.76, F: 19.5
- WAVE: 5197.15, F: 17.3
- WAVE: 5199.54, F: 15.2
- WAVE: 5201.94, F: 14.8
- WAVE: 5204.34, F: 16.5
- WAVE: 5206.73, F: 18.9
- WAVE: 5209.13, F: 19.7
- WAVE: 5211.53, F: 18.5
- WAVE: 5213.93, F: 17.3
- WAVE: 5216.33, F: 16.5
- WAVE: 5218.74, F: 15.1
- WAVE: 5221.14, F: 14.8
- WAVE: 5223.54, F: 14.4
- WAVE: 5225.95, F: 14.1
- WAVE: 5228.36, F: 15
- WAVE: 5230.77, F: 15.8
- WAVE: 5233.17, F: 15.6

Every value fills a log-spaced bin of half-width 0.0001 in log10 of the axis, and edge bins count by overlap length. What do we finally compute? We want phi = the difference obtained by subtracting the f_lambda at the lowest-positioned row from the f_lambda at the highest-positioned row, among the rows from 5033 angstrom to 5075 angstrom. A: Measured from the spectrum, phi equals -1.2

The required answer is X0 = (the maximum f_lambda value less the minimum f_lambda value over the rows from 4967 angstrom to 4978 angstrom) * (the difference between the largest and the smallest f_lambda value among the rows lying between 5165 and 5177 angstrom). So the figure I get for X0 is 4.8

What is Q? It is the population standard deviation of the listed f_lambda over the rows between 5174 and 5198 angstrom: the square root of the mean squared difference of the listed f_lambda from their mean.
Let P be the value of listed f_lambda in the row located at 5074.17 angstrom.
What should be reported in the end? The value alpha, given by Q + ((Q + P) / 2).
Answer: 10.4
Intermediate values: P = 16.2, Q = 1.51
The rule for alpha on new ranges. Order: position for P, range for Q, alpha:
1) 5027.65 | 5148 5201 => 9.3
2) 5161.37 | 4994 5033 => 10.2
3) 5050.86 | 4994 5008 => 10.4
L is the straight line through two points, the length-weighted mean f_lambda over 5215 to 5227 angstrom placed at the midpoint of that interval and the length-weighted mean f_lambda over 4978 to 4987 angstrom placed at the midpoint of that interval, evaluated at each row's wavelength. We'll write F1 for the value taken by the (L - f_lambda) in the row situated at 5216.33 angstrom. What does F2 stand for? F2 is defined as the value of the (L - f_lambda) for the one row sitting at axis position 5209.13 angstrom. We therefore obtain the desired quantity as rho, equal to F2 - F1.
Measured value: -3.2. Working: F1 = -1.5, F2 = -4.7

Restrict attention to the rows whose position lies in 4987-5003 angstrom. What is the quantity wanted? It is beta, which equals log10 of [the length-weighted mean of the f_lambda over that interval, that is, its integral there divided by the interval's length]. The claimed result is 1.17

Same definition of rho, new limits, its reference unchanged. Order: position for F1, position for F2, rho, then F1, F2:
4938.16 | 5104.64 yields -2.9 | -0.3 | -3.2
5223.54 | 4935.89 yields -2.2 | 0.6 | -1.6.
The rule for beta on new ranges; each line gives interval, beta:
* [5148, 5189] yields 1.24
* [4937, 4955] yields 1.20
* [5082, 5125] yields 1.23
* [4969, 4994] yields 1.19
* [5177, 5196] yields 1.26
